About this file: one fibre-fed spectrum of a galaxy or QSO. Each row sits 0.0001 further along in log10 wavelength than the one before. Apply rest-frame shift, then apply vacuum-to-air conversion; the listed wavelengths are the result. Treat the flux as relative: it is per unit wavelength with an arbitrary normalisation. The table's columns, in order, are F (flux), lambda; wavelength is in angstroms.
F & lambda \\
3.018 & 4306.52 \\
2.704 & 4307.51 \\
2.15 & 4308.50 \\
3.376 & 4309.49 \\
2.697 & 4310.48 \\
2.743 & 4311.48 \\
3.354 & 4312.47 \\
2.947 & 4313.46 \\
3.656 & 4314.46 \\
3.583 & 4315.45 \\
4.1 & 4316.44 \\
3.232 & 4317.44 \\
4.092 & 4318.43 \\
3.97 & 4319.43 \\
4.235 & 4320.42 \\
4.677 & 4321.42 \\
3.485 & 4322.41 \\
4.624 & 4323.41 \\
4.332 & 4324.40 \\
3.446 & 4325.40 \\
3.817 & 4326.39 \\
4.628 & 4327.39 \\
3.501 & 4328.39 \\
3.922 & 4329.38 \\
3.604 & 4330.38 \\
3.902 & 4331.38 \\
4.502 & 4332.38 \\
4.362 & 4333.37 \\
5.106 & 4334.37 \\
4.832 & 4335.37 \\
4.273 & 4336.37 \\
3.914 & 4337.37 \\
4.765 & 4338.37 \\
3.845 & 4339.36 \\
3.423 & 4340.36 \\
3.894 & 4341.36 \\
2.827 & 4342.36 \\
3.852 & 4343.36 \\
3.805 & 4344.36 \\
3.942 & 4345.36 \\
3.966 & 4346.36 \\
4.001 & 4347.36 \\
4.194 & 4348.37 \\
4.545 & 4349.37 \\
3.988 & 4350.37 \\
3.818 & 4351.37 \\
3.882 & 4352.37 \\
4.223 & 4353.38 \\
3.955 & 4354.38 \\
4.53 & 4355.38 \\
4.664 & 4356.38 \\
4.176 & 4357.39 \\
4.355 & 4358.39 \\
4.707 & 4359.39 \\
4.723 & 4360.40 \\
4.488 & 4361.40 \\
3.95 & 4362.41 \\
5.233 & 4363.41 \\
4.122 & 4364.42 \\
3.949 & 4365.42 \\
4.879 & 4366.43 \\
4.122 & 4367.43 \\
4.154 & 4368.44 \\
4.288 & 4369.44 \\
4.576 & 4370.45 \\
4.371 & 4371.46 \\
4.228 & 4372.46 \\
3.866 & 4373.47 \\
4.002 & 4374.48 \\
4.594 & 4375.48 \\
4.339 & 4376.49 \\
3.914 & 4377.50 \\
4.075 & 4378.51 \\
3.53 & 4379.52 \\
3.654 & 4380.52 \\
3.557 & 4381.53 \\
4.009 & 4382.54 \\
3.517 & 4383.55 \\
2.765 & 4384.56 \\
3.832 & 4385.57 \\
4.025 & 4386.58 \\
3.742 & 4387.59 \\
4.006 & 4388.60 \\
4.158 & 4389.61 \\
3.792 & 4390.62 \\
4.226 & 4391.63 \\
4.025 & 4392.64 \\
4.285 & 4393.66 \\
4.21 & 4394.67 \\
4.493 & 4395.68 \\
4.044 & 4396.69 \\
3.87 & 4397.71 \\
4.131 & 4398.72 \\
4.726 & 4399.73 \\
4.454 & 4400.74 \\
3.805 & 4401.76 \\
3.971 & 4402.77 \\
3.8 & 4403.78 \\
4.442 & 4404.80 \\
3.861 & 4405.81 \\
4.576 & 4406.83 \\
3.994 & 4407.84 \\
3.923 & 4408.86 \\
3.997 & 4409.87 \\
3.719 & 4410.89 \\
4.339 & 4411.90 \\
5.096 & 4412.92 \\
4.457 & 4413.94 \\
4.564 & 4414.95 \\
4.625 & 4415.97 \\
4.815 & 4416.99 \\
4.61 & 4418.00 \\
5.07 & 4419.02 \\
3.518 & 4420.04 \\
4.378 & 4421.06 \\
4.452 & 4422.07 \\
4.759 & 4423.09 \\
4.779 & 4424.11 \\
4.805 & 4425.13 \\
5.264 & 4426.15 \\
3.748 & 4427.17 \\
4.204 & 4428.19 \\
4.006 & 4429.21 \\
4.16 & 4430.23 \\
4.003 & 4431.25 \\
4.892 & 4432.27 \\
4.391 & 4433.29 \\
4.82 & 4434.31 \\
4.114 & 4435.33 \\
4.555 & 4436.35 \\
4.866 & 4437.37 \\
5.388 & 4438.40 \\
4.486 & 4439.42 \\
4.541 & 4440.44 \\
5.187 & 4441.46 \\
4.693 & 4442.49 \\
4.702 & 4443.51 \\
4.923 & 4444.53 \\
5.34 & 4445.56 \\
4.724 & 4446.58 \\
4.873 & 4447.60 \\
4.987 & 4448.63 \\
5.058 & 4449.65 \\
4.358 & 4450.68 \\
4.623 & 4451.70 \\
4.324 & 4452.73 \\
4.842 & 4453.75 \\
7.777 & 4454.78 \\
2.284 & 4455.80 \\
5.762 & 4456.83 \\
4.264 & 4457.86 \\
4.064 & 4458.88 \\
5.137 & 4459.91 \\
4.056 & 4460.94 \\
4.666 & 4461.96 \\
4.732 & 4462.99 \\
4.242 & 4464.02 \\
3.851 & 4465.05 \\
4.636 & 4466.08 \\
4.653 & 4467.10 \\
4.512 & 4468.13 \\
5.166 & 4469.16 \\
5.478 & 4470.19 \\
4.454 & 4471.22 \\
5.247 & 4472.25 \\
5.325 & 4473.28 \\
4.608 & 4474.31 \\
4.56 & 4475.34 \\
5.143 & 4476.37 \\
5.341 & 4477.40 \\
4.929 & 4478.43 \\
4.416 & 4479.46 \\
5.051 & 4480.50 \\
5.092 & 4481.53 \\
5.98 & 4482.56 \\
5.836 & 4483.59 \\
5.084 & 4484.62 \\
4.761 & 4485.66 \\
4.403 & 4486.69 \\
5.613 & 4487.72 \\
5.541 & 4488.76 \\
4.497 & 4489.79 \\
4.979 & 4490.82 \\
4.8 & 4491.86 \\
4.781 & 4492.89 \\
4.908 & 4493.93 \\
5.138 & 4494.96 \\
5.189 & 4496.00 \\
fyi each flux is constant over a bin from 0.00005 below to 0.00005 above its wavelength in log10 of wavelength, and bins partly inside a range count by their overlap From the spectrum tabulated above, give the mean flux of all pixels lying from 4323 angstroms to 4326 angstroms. 4.1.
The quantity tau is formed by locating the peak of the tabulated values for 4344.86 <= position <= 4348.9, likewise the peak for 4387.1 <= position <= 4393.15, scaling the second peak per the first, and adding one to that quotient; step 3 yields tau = 2.01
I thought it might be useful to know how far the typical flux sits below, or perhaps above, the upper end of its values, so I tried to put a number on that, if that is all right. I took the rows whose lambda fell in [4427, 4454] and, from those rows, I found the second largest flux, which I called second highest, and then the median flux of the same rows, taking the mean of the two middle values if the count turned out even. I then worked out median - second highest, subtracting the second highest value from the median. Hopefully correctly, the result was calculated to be -0.65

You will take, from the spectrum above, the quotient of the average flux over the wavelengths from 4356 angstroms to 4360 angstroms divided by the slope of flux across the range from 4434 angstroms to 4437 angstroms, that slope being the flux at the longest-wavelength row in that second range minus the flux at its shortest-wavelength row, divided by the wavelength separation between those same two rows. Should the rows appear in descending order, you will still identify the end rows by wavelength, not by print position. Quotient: -34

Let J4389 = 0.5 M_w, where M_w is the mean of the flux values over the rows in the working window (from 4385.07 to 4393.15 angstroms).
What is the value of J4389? 2.0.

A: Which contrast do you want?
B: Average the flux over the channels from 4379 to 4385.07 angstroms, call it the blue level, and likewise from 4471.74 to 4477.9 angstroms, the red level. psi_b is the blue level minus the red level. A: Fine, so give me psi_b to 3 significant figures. -1.53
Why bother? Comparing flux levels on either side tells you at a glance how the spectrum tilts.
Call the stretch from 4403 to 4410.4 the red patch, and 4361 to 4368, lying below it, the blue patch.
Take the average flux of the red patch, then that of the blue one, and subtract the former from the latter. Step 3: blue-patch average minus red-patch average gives 0.31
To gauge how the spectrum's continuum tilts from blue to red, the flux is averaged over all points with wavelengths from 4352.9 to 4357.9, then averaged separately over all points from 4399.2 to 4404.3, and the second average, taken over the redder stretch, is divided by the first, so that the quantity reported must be 0.96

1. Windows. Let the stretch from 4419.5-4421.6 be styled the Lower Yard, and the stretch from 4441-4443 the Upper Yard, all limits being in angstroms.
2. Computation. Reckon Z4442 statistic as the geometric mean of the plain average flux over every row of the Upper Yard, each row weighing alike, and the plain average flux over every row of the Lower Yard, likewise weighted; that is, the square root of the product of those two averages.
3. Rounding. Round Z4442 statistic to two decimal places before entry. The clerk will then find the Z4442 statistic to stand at 4.42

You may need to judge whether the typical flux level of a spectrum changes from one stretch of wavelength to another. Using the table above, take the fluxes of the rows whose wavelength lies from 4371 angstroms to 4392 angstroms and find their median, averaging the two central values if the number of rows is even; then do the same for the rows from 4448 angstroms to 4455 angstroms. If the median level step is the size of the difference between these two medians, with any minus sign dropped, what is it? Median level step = 0.84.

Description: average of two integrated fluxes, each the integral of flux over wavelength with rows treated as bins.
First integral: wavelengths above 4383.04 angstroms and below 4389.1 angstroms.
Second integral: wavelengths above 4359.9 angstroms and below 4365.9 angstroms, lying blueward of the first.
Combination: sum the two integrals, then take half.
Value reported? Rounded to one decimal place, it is 24.3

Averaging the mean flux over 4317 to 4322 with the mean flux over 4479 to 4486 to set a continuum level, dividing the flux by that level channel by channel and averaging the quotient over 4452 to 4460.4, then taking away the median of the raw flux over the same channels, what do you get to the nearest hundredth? -3.54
